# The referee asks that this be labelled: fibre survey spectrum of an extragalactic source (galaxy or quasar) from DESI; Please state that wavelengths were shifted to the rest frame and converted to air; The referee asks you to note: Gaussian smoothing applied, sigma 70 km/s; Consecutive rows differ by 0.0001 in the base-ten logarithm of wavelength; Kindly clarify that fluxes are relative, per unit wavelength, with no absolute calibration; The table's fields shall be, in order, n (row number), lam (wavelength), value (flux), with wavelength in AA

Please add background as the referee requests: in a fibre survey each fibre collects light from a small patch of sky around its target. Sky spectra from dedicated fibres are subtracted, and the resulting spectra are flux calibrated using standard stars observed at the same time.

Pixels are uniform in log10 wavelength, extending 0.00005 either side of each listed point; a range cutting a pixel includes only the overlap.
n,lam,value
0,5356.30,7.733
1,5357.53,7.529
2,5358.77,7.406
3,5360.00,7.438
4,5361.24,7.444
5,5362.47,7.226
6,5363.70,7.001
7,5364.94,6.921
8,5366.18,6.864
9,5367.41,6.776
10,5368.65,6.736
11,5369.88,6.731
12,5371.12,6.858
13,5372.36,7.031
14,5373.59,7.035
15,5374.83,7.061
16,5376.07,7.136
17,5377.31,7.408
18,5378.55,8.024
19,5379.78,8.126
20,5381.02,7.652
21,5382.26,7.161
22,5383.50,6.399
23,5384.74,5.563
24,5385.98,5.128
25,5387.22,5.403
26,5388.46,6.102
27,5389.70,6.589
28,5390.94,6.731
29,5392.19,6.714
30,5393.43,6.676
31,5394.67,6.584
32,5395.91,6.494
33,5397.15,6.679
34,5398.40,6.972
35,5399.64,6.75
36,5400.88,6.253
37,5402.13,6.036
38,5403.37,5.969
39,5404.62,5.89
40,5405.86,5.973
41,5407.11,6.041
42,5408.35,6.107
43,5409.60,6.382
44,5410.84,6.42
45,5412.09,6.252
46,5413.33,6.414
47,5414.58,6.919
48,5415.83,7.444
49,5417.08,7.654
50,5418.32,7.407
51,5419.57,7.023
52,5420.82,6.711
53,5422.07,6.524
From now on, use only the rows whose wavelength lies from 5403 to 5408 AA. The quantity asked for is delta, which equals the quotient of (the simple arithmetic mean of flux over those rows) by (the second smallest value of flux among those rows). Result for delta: 1.00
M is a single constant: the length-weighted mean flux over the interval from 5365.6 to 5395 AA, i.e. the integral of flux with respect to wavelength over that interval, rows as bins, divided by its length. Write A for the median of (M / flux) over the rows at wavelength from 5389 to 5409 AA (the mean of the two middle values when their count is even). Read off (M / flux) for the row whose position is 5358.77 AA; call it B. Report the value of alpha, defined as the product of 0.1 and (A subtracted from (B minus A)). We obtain -0.116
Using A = 1.04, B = 0.91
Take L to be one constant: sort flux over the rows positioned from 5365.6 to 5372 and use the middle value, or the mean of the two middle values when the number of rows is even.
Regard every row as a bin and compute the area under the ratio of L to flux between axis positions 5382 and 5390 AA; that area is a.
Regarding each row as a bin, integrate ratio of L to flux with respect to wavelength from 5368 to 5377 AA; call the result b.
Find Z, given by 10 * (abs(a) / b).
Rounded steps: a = 9.2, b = 8.8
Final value 10.5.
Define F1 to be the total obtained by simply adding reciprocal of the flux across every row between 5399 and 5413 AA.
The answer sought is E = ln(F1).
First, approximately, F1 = 1.78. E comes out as 0.58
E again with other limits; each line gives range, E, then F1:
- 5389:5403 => 0.51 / 1.67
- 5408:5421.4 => 0.49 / 1.63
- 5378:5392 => 0.53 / 1.70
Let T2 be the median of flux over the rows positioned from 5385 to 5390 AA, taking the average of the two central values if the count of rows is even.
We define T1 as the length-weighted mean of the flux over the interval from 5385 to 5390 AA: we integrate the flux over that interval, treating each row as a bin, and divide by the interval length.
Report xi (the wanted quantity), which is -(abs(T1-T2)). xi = -0.01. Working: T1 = 5.7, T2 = 5.8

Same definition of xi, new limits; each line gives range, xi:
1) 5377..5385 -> -0.15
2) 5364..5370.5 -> -0.04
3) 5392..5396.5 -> -0.01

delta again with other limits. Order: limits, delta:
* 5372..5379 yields 1.04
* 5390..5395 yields 1.00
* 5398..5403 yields 1.04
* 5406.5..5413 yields 1.02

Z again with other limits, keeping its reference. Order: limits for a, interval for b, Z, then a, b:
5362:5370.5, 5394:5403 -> 8.9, 8.4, 9.4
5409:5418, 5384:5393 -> 8.9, 9.0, 10.2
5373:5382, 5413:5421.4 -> 10.2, 8.2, 8.0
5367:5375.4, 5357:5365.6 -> 10.3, 8.3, 8.0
